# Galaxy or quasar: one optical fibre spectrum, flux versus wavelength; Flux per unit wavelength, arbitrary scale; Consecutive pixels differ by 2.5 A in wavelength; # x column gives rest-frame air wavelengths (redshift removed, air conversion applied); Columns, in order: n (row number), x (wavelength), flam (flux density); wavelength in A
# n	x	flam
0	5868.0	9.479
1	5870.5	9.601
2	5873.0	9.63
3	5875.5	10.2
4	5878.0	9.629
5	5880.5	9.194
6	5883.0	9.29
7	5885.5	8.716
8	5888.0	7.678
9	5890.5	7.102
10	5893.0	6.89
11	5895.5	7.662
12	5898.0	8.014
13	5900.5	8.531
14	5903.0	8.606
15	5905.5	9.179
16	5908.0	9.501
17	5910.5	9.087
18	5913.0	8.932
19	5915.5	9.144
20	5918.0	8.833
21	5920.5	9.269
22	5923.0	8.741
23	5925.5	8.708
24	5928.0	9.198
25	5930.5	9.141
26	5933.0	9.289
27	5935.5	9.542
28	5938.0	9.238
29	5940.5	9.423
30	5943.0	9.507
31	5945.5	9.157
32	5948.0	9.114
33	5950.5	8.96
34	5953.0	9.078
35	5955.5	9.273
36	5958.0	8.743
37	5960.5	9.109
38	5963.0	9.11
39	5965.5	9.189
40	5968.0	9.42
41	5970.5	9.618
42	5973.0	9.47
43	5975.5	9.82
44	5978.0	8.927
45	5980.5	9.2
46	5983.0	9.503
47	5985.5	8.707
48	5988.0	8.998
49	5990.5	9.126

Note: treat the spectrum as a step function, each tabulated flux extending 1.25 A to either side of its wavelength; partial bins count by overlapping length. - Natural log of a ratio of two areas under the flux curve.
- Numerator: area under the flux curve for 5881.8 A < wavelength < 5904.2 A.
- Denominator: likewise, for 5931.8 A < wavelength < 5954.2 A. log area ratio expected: -0.14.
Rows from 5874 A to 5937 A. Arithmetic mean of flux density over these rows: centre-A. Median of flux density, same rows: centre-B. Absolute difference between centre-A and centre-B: 0.28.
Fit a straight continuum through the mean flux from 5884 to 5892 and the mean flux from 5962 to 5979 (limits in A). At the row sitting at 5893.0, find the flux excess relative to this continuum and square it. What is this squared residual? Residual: 1.1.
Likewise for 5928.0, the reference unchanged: 0.4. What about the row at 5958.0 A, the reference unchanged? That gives 0.2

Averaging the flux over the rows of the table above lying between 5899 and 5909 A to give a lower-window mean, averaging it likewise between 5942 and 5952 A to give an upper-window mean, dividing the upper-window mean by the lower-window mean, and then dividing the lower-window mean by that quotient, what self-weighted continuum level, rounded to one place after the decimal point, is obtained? 8.7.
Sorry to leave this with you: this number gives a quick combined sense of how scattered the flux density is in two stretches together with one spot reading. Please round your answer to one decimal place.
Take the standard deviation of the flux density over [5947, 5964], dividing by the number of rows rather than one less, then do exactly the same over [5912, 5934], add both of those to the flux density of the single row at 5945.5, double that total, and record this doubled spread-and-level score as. 19.0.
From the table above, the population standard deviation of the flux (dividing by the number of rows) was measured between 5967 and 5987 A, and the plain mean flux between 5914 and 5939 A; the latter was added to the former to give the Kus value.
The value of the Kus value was 9.5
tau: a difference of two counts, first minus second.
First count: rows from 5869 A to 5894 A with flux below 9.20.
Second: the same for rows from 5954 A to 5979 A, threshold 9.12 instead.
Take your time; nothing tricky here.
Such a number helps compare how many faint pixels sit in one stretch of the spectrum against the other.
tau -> 1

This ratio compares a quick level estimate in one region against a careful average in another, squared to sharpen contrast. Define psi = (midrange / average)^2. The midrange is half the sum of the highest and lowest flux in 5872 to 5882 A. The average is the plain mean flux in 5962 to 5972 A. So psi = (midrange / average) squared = 1.08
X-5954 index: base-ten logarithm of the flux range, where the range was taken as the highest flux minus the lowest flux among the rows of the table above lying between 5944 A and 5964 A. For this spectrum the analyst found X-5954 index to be -0.28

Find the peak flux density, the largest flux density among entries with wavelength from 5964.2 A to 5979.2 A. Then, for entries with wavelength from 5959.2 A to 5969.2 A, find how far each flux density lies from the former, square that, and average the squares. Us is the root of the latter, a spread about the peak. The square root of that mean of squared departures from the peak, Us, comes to 0.63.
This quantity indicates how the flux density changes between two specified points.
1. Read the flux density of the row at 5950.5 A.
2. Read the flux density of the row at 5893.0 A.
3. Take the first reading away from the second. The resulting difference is -2.1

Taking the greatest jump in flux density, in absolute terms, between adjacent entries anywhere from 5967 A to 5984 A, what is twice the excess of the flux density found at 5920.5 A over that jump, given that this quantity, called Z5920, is 16.8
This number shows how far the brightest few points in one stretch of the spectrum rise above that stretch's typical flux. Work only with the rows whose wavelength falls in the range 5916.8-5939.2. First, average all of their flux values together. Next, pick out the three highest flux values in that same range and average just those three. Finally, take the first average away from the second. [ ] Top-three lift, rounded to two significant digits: 0.26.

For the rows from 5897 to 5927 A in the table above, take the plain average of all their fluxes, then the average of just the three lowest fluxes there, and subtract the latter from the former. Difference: 0.50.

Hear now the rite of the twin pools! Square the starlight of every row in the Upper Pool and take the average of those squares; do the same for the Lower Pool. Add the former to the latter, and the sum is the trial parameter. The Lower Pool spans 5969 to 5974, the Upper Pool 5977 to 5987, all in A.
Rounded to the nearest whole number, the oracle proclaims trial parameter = 174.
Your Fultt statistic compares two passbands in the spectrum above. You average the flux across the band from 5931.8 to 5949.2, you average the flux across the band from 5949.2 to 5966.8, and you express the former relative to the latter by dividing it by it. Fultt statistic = 1.03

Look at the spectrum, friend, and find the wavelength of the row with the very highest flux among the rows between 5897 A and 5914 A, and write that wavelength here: 5908.0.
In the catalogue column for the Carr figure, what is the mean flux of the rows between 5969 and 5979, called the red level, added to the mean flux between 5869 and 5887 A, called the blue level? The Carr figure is 18.9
